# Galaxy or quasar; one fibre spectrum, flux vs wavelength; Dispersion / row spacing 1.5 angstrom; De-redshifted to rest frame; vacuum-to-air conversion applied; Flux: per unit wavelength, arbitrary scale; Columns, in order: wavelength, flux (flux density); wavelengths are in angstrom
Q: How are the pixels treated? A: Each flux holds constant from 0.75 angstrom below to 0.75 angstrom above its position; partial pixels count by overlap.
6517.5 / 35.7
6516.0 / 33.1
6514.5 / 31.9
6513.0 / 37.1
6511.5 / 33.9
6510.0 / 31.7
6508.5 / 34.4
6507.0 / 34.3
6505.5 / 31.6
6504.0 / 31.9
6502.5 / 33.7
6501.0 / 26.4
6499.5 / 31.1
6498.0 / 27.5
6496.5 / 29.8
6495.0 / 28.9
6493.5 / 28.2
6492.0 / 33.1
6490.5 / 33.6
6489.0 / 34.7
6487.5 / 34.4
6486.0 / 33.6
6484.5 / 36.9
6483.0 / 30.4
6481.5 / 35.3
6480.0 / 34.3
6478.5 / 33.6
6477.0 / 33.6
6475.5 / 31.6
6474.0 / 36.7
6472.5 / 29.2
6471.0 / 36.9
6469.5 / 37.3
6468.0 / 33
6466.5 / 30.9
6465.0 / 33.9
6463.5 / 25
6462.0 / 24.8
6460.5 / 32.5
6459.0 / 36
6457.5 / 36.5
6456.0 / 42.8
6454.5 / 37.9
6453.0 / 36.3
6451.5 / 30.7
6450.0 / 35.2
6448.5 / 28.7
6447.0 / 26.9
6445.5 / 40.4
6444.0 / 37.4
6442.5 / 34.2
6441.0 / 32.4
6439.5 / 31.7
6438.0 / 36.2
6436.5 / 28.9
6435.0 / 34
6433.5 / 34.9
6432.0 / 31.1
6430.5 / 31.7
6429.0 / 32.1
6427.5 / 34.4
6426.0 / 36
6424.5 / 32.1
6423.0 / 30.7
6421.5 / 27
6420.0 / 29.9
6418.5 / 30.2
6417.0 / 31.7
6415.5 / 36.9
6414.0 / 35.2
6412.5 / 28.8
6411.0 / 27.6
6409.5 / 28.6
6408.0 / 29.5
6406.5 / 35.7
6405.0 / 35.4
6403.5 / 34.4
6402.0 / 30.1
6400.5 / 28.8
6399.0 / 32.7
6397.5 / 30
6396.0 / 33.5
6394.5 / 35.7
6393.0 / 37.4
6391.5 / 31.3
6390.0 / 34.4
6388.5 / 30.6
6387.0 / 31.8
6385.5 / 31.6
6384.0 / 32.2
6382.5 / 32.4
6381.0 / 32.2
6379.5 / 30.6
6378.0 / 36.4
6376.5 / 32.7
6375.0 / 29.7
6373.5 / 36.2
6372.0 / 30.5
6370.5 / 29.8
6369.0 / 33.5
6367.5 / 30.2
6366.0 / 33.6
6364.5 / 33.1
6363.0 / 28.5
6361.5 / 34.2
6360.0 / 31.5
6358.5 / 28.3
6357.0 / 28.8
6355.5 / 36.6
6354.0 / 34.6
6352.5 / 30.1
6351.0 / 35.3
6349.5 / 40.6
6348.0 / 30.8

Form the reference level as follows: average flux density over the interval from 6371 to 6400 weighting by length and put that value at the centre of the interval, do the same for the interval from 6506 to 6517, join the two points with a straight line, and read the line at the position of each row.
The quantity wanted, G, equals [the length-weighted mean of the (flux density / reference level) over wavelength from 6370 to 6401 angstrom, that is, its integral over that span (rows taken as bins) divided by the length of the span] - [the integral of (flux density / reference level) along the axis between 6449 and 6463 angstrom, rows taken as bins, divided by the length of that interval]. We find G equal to -0.04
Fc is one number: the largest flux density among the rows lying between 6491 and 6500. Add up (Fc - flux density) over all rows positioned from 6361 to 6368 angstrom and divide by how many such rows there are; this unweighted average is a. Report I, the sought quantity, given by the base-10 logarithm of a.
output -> 0.1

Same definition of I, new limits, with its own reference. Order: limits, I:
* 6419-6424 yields 0.6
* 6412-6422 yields 0.2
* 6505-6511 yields -1.0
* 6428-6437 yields 0.0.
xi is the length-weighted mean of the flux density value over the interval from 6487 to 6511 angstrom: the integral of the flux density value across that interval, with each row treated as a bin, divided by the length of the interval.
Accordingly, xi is 31.58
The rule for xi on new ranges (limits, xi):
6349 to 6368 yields 32.65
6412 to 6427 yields 31.94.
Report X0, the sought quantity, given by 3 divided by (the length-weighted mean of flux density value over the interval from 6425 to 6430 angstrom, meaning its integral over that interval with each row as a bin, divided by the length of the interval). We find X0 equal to 0.0884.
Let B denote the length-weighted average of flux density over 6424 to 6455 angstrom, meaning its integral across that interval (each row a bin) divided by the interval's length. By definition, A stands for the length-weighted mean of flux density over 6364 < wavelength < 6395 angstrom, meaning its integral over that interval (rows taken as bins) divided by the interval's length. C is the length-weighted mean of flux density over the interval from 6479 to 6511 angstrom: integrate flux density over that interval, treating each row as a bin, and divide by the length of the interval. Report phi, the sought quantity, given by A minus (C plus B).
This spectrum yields -33.0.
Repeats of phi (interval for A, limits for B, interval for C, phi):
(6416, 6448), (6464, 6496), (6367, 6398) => -33.2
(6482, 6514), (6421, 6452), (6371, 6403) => -32.9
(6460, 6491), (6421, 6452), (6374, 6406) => -32.4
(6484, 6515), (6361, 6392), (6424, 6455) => -33.3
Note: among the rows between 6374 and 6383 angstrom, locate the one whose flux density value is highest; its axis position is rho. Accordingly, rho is 6378.0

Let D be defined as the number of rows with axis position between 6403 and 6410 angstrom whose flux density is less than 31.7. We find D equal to 2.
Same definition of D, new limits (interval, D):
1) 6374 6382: 2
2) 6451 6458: 1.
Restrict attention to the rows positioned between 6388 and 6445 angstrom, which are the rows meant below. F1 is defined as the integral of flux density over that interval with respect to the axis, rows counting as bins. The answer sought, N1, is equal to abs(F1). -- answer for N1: 1852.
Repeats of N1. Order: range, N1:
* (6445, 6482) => 1241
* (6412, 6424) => 376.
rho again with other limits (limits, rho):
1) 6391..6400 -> 6393.0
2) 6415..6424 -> 6415.5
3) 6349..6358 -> 6349.5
